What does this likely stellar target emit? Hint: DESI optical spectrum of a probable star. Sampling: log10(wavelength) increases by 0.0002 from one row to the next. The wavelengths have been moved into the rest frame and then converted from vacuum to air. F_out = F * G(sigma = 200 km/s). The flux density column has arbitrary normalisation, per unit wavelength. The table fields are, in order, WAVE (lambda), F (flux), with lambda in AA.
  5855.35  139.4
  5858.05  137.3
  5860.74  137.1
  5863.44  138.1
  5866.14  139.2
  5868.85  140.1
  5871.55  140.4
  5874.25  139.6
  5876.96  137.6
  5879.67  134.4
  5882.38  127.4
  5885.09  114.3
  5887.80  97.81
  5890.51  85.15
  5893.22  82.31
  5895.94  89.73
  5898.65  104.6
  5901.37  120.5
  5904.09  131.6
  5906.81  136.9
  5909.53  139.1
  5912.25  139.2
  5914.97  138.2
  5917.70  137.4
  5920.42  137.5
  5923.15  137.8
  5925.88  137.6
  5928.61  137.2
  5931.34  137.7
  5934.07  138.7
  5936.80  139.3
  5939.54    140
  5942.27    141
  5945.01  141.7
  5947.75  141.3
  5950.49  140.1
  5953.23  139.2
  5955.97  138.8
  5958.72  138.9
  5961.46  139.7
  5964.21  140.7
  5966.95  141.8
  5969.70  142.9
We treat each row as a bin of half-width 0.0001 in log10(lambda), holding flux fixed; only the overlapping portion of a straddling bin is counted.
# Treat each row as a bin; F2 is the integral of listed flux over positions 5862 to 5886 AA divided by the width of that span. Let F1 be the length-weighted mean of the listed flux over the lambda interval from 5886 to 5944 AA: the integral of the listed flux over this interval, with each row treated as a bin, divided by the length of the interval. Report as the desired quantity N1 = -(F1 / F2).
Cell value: -0.94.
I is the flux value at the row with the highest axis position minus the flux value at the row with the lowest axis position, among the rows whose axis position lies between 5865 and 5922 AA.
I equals -1.7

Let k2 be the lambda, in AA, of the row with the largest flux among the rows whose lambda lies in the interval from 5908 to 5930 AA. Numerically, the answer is 5912.25 AA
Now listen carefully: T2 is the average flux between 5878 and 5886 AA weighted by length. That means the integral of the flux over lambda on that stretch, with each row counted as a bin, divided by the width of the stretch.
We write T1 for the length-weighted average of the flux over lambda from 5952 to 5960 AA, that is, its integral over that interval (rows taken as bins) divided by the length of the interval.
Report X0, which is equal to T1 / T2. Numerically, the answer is 1.10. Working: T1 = 139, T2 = 126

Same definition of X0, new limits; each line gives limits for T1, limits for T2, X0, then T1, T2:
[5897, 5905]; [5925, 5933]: 0.85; 117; 138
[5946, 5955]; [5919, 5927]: 1.02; 140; 138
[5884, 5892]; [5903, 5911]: 0.72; 98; 136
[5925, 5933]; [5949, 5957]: 0.99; 138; 139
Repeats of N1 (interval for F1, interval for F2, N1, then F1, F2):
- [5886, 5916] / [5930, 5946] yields -0.82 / 115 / 140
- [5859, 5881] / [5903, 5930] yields -1.01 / 138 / 137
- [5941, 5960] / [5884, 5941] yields -1.12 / 140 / 125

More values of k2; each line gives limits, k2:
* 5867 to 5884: 5871.55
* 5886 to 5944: 5942.27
